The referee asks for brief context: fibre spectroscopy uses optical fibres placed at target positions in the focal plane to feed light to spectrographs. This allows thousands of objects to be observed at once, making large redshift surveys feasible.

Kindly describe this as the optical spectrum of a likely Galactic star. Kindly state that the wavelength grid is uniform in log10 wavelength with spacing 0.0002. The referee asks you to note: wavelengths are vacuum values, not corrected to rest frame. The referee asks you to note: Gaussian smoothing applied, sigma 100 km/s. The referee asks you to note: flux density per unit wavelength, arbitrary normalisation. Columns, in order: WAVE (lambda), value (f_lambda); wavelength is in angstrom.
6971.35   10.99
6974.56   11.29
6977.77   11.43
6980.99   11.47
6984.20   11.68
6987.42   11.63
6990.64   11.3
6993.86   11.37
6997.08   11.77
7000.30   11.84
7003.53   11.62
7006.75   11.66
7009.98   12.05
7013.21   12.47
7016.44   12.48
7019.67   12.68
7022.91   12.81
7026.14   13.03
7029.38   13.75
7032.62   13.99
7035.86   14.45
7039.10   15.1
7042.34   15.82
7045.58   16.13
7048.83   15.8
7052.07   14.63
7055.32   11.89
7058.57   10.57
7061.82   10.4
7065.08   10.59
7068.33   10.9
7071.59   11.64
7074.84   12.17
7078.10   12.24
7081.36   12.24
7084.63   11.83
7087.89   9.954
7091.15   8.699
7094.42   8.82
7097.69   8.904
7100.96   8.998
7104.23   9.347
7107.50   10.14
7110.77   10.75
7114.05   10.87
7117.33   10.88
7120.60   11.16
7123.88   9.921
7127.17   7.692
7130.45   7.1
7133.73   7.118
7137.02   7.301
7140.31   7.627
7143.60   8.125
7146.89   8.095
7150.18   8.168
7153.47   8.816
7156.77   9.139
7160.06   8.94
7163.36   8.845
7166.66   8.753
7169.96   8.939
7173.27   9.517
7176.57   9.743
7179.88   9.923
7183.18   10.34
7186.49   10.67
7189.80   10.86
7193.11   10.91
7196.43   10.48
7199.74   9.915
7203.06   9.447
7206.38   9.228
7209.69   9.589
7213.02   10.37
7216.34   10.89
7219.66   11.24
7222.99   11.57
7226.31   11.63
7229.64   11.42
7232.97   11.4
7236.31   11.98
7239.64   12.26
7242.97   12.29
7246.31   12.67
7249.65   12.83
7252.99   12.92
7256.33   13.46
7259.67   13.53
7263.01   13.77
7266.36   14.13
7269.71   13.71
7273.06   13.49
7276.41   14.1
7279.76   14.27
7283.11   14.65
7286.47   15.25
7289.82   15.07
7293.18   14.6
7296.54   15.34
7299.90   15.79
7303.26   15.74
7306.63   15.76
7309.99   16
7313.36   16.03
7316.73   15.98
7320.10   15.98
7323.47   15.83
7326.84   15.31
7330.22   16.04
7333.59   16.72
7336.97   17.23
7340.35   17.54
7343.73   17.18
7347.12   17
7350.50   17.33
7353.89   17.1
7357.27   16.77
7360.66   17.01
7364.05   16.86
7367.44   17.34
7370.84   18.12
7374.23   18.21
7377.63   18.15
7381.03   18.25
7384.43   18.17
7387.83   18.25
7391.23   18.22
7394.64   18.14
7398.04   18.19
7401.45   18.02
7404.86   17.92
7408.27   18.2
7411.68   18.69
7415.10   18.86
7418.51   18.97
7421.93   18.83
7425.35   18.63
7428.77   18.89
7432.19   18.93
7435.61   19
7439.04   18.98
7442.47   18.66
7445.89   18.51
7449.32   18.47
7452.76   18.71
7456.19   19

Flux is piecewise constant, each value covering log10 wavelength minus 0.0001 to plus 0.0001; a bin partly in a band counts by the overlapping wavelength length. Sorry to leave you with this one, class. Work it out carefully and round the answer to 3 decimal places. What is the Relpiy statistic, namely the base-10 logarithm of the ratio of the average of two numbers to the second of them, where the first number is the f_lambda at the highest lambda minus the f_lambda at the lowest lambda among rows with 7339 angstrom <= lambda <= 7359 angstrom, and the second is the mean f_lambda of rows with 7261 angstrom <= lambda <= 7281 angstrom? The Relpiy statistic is -0.326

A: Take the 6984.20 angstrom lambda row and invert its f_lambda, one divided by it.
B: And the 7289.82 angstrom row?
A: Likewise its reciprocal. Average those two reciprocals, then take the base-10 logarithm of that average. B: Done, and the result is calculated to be -1.12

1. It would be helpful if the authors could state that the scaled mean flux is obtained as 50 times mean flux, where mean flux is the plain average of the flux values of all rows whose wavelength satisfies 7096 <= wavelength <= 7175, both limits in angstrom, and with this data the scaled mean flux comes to 448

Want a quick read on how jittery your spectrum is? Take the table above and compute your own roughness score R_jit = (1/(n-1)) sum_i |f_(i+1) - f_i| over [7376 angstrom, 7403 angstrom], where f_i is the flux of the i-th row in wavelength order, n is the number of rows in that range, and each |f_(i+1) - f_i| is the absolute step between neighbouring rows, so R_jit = 0.08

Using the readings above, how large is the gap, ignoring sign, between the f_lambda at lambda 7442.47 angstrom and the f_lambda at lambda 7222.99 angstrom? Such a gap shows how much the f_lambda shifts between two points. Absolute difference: 7.1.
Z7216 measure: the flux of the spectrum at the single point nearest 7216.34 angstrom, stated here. 10.89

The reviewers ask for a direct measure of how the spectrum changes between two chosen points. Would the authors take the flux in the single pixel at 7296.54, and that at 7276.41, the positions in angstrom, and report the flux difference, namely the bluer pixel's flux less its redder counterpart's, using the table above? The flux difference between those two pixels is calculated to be -1.2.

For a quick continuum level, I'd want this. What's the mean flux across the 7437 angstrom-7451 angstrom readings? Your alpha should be 19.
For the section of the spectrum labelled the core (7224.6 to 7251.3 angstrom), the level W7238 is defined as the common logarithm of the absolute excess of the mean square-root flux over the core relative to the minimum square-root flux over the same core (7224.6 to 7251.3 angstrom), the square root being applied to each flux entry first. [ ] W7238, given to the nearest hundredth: -1.02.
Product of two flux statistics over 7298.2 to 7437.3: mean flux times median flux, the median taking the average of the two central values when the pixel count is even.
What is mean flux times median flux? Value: 306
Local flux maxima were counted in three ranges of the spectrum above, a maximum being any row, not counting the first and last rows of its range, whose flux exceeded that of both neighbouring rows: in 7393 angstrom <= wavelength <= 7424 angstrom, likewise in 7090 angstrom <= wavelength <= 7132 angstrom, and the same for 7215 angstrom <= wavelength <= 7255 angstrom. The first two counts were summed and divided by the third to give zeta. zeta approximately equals 3.0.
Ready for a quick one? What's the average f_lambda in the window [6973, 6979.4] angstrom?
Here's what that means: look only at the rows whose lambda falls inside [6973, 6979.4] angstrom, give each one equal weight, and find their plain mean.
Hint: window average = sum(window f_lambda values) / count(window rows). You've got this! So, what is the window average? 11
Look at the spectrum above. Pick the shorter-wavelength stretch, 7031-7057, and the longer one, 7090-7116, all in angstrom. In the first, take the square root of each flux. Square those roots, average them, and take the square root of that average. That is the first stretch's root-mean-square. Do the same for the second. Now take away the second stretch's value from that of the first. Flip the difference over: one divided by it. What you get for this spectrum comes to 1.3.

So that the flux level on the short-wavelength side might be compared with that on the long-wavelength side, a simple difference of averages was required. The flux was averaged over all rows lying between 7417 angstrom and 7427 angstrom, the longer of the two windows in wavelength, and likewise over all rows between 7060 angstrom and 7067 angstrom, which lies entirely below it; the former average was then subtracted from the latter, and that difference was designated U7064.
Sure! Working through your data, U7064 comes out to -8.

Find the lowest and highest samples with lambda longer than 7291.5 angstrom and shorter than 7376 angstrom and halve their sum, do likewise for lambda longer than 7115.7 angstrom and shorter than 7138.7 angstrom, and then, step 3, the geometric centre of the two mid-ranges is 12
